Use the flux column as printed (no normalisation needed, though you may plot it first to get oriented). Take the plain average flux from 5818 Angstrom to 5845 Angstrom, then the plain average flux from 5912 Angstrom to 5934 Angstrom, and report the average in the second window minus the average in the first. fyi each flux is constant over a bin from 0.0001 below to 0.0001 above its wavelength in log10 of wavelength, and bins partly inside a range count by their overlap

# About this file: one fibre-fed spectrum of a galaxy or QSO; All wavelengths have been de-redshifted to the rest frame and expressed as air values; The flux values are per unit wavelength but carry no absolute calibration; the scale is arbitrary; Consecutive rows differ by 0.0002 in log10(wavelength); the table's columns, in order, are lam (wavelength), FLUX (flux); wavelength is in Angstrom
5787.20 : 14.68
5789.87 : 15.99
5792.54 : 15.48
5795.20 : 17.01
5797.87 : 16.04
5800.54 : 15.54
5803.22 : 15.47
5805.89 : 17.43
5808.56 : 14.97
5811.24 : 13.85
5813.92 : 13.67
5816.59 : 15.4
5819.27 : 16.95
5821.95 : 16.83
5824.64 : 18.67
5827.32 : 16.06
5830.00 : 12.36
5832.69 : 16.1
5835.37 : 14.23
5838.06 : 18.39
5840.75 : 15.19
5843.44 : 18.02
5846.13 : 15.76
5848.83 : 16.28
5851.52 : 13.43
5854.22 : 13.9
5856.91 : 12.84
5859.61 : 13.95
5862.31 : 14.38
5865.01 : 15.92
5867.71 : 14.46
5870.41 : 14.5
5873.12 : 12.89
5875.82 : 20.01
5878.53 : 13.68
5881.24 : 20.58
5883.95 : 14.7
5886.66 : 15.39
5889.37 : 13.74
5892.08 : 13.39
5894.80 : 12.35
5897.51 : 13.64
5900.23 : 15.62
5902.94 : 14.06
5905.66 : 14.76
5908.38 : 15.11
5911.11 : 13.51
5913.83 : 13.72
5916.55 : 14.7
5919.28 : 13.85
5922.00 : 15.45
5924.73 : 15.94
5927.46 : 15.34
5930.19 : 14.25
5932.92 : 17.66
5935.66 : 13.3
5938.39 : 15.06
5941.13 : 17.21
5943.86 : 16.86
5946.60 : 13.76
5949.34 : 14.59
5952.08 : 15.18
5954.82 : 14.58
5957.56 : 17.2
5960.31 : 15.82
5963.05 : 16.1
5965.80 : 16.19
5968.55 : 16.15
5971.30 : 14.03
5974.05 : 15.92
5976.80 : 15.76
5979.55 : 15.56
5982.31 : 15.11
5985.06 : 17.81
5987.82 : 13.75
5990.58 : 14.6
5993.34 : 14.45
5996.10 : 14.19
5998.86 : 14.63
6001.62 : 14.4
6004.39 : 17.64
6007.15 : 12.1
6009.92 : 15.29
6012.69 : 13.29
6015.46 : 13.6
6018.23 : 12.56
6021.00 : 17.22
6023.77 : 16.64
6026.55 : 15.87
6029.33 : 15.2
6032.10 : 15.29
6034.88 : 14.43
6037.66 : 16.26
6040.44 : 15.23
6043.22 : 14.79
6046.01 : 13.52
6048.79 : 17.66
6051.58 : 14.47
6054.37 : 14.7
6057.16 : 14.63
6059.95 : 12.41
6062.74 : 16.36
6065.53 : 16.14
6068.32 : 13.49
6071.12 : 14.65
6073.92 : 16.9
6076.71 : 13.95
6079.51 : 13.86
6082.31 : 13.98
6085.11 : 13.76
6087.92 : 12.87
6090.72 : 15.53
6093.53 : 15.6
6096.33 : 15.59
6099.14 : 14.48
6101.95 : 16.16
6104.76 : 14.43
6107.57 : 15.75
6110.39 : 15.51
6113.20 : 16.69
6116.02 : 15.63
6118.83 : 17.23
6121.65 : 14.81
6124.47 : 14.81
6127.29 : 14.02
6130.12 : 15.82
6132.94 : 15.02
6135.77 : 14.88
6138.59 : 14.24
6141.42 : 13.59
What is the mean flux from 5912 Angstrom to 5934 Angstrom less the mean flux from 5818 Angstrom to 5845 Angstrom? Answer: -1.2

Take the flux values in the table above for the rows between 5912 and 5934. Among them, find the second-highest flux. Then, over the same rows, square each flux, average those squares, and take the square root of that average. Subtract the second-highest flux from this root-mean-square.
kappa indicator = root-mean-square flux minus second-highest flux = -0.78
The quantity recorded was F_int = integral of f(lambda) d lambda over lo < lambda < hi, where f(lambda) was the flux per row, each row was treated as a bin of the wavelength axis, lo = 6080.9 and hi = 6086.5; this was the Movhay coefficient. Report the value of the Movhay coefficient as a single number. 77.7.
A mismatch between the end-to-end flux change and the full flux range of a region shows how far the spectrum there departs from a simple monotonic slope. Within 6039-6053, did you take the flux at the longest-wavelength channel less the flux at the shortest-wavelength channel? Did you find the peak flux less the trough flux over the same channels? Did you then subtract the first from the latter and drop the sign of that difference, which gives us 4.9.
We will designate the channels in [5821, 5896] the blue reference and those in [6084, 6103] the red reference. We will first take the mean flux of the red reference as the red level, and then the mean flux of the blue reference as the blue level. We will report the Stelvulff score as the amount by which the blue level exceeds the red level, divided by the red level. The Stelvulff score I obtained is 0.029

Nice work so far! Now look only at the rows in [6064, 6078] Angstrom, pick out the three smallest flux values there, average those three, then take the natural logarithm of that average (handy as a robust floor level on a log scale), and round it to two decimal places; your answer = 2.64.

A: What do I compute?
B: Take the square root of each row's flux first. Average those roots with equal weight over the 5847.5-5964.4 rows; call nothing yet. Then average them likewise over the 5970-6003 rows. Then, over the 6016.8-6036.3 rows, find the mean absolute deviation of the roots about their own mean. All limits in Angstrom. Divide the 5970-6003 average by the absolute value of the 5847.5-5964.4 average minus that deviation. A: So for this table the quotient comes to 1.040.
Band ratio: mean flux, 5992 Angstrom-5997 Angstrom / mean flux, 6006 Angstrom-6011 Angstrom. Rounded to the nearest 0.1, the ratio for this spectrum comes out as 1.0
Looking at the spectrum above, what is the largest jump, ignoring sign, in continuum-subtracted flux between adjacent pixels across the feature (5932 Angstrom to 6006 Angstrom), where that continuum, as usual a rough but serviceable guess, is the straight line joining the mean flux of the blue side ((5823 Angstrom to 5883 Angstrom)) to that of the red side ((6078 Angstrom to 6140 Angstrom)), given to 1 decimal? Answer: 4.4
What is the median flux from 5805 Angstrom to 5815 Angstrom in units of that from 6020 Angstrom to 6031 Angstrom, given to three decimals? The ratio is 0.886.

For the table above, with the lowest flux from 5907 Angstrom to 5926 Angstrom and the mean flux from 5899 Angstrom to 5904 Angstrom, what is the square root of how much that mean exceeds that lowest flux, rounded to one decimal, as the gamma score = 1.2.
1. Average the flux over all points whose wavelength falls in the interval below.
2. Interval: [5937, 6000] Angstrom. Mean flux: 15.4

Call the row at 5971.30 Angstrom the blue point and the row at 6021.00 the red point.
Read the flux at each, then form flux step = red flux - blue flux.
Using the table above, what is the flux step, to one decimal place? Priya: 3.2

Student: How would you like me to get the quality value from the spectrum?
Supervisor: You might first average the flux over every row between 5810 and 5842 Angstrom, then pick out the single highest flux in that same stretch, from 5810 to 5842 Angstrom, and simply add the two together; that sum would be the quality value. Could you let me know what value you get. 34.3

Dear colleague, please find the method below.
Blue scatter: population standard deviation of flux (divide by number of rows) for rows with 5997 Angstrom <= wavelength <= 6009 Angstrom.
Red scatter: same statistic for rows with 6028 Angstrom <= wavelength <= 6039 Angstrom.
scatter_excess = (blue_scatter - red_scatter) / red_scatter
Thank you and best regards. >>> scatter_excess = 2.03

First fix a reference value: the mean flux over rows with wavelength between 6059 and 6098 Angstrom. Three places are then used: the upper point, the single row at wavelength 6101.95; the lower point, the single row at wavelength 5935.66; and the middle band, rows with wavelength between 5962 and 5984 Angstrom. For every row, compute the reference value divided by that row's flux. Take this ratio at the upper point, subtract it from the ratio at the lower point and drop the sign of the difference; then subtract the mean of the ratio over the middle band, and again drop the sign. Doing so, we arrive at 0.746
